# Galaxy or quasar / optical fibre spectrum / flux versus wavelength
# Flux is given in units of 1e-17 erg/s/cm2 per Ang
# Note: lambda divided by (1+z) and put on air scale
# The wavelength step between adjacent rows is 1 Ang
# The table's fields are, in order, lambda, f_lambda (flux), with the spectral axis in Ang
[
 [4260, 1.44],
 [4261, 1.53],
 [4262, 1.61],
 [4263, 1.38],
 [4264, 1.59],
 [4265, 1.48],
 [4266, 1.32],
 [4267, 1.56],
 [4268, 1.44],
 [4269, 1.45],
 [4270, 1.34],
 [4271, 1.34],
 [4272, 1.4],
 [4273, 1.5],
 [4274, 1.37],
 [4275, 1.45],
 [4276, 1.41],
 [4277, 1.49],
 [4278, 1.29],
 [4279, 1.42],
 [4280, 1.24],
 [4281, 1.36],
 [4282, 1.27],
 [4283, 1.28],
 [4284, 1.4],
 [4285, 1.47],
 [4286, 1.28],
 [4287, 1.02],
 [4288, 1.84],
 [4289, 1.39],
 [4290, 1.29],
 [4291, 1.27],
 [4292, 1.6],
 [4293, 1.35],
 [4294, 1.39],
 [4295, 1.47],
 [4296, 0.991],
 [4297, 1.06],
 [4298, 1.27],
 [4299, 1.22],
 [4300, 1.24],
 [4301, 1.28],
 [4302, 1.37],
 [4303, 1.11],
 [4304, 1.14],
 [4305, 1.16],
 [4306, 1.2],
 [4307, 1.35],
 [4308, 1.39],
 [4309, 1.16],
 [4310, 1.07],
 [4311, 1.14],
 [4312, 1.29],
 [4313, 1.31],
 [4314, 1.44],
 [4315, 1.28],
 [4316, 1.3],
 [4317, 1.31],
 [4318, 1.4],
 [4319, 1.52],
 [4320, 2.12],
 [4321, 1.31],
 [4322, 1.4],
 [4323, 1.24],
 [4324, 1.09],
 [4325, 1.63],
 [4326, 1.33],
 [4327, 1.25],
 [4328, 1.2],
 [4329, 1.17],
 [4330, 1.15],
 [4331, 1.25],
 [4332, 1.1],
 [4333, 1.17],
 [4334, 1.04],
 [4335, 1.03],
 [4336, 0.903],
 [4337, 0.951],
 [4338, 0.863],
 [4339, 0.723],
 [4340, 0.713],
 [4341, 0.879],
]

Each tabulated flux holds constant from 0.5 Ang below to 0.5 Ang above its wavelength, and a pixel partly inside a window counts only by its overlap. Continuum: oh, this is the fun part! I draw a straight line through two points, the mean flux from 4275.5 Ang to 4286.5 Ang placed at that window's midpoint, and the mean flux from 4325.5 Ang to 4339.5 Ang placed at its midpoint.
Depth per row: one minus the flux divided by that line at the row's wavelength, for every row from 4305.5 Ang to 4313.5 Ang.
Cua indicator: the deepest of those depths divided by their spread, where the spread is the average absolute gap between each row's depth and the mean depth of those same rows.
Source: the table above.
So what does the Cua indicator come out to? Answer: 1.3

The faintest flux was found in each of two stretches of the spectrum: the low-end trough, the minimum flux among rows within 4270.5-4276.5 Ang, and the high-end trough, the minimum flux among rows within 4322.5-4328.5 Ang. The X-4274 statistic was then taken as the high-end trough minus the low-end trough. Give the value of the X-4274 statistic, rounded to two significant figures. -0.25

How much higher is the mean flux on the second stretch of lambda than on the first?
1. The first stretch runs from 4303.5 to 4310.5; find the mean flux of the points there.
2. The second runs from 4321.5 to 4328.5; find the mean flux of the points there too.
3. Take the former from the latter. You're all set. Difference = 0.10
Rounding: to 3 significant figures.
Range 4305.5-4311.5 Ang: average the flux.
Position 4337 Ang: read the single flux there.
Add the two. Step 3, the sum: 2.17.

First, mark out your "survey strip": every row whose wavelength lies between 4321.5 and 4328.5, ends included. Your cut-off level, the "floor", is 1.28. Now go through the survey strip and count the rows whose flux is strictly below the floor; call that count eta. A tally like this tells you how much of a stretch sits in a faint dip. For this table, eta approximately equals 4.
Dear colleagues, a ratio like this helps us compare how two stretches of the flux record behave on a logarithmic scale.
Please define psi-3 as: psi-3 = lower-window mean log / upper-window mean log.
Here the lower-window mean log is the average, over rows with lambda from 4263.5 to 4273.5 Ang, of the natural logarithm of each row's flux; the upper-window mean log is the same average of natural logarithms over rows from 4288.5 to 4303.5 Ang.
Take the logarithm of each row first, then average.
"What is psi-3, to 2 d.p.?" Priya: 1.49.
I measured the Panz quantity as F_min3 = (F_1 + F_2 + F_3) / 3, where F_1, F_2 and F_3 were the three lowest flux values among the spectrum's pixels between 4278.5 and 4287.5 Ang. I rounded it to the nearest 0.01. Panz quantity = 1.18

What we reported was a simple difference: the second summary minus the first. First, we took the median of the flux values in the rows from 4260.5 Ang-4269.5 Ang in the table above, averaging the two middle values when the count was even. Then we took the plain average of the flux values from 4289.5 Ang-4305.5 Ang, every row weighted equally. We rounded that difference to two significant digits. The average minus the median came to -0.22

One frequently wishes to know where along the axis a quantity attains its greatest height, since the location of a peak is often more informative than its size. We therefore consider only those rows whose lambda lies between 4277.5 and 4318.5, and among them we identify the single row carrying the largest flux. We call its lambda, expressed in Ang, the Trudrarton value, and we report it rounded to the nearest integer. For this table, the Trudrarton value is 4288 Ang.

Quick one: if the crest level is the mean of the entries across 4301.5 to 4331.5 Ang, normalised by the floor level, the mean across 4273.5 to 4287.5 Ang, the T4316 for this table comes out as 0.973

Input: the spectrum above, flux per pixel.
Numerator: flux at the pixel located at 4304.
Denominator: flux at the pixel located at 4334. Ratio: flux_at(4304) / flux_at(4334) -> 1.10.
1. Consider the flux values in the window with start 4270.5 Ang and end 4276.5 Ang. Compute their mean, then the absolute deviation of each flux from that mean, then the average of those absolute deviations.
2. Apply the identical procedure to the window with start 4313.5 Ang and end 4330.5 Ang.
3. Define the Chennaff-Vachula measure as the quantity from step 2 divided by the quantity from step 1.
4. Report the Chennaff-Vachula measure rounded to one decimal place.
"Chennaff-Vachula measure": 3.7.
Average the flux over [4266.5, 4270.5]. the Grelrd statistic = 1.45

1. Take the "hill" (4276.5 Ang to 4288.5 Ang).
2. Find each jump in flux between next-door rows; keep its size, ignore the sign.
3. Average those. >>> 0.20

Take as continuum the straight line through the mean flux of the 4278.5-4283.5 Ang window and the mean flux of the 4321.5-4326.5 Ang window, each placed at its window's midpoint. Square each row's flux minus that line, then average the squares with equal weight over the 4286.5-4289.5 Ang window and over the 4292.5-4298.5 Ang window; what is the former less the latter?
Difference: 0.09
